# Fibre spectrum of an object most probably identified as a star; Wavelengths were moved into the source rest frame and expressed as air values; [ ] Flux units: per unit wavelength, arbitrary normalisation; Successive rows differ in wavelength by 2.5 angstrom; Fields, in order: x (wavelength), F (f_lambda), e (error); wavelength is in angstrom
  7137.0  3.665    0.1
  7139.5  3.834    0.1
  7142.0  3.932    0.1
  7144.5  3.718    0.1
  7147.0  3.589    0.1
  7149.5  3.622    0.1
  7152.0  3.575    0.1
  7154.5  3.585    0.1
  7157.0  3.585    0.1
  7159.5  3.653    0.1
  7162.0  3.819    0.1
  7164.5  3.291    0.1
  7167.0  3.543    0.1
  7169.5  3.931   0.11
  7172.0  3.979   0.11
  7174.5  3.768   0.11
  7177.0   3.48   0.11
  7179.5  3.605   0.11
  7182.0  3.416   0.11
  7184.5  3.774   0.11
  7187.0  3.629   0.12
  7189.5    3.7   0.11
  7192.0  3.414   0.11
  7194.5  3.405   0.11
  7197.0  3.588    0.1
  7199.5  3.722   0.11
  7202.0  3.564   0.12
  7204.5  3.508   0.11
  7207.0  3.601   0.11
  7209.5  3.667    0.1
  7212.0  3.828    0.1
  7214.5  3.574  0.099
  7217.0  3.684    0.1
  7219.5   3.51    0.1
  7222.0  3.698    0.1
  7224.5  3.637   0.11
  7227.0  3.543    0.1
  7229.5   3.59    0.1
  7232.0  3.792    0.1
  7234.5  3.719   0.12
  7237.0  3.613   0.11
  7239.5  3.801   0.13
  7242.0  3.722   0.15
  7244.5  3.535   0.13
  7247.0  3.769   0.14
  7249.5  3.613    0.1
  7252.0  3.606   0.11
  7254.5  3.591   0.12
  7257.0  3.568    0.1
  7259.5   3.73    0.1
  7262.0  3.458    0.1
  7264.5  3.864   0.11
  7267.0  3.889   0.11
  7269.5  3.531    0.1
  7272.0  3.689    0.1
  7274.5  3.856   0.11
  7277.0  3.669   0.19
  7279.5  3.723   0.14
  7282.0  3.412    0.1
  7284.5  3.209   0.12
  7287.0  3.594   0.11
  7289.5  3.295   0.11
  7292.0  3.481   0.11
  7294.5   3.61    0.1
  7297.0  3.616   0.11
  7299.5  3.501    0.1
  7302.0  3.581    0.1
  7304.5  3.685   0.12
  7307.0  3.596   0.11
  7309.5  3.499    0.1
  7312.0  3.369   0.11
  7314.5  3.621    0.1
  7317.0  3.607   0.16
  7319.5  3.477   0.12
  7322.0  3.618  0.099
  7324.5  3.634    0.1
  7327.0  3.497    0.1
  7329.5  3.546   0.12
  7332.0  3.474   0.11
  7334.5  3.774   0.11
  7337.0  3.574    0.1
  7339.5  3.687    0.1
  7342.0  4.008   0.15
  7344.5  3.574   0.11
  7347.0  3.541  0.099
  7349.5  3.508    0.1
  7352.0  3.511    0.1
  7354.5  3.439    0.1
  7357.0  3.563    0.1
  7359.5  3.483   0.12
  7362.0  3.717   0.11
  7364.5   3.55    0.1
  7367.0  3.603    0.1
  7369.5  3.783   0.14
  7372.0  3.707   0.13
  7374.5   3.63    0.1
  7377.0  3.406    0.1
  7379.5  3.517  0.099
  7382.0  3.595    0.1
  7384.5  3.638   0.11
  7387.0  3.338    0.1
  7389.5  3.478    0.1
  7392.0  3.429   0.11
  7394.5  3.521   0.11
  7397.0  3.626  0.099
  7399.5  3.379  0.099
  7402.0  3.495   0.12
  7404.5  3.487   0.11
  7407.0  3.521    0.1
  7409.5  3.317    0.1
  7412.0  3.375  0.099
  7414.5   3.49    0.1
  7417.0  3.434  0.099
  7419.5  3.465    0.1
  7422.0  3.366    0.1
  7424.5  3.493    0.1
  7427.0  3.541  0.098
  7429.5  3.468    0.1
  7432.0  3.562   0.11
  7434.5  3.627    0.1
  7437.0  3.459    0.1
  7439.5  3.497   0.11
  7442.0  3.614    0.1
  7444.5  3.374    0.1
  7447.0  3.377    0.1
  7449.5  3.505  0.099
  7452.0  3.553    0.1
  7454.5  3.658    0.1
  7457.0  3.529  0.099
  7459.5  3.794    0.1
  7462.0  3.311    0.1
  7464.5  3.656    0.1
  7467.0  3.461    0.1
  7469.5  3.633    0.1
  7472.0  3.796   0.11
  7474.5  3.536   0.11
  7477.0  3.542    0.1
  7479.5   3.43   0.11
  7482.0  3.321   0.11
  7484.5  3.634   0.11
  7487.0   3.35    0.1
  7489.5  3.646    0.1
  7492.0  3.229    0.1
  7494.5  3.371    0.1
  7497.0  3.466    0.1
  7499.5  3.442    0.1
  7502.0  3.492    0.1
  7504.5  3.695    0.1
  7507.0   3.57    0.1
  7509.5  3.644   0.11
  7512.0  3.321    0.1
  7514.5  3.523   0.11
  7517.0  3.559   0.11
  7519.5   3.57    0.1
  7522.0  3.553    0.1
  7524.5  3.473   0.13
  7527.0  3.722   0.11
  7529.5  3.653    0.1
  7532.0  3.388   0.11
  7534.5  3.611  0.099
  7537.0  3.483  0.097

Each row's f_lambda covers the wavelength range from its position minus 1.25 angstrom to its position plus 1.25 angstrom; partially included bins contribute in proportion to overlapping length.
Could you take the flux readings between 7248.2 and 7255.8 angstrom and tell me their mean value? 3.60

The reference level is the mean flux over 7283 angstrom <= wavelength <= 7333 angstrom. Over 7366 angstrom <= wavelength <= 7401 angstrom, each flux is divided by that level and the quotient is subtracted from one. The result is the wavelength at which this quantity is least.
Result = 7369.5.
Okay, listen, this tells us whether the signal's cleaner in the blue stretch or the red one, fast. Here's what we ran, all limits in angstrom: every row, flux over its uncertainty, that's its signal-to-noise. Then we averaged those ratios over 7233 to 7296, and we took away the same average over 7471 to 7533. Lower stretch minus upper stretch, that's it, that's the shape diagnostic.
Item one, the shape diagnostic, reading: -1.8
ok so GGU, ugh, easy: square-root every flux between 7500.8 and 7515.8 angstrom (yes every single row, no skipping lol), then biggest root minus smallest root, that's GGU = 0.100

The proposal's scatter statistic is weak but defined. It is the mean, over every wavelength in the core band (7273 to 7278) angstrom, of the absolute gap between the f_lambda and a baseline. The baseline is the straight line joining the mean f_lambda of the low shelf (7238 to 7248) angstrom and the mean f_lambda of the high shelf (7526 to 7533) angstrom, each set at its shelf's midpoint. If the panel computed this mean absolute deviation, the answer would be 0.09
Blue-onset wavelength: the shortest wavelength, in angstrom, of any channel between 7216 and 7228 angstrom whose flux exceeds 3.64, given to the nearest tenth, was 7217.0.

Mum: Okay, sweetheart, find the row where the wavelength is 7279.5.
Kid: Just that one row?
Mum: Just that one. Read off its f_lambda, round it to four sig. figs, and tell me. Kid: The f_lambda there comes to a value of 3.723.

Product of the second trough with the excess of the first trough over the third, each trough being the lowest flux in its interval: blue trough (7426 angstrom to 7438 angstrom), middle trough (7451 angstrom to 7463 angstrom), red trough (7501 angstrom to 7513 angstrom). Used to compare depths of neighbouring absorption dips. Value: 0.46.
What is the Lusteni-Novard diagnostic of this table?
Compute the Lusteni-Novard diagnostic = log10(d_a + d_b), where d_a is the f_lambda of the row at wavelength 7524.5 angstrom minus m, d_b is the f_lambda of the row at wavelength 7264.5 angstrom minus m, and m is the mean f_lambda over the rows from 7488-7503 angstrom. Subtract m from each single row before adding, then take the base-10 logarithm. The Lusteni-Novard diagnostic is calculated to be -0.3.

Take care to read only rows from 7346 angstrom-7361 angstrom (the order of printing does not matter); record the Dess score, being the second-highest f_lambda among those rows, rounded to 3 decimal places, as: 3.541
